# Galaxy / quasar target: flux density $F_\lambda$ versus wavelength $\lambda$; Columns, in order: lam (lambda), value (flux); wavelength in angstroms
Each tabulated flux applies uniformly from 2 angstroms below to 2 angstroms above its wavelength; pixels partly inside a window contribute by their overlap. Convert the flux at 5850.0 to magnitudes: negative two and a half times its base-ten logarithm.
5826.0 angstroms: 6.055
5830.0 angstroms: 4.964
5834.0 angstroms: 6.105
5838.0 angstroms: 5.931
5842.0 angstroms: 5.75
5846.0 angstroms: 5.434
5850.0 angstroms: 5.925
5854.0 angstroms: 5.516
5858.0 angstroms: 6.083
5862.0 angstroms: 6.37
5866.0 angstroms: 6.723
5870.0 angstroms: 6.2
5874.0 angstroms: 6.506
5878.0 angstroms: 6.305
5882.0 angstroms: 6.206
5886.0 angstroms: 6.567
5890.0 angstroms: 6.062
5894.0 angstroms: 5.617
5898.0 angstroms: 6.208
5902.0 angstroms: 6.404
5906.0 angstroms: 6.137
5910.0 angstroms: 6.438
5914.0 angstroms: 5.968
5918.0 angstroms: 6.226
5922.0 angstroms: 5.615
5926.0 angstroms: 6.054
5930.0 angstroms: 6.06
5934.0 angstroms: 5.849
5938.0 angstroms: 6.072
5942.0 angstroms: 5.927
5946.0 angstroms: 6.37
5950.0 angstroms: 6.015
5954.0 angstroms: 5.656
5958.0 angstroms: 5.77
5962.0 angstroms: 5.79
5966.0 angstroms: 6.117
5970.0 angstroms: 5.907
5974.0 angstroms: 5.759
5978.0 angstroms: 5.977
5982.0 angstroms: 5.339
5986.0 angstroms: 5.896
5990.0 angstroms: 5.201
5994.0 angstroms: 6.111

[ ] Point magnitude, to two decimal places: -1.93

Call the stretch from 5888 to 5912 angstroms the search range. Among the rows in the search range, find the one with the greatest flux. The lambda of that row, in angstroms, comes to 5910.0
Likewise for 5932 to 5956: 5946.0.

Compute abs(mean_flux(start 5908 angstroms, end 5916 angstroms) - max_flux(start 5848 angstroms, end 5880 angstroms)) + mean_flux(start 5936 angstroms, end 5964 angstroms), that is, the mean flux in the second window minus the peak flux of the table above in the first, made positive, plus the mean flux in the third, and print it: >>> 6.46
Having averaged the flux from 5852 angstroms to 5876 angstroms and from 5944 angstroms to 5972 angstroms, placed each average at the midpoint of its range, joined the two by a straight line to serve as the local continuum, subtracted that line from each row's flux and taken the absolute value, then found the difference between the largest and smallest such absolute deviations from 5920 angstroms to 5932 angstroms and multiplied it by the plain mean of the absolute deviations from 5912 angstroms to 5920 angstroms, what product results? 0.058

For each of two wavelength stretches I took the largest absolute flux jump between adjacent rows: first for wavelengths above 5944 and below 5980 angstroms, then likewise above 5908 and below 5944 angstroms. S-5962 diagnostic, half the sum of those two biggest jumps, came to 0.485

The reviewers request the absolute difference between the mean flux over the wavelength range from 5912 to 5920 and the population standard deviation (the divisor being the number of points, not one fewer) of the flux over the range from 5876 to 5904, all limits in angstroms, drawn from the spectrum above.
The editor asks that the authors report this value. 5.82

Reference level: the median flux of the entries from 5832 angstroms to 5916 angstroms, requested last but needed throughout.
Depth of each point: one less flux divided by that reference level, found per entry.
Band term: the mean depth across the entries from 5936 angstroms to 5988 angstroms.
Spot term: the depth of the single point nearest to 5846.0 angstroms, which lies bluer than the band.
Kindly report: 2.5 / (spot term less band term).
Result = 34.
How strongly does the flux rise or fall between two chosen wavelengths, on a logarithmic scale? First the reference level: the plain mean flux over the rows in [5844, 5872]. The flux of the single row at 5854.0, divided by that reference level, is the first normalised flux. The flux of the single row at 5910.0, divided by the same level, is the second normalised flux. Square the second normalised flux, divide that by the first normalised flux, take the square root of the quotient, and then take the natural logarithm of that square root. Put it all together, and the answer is 0.11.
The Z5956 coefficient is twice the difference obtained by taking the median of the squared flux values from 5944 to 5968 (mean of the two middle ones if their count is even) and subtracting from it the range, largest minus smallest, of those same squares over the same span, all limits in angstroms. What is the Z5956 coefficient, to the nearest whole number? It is 53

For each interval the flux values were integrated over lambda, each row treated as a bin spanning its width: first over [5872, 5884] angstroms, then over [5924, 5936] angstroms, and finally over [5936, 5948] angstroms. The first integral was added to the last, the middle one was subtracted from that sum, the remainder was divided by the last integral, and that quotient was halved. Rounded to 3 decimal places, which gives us 0.529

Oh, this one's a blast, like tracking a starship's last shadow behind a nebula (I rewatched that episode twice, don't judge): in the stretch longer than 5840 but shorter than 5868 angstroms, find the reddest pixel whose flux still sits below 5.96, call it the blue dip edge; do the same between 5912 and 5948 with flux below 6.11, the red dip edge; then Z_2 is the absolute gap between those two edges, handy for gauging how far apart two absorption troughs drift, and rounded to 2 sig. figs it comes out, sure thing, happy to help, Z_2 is 88 angstroms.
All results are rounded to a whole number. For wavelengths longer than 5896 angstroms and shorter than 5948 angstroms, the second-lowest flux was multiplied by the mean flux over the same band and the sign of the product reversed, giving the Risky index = -36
